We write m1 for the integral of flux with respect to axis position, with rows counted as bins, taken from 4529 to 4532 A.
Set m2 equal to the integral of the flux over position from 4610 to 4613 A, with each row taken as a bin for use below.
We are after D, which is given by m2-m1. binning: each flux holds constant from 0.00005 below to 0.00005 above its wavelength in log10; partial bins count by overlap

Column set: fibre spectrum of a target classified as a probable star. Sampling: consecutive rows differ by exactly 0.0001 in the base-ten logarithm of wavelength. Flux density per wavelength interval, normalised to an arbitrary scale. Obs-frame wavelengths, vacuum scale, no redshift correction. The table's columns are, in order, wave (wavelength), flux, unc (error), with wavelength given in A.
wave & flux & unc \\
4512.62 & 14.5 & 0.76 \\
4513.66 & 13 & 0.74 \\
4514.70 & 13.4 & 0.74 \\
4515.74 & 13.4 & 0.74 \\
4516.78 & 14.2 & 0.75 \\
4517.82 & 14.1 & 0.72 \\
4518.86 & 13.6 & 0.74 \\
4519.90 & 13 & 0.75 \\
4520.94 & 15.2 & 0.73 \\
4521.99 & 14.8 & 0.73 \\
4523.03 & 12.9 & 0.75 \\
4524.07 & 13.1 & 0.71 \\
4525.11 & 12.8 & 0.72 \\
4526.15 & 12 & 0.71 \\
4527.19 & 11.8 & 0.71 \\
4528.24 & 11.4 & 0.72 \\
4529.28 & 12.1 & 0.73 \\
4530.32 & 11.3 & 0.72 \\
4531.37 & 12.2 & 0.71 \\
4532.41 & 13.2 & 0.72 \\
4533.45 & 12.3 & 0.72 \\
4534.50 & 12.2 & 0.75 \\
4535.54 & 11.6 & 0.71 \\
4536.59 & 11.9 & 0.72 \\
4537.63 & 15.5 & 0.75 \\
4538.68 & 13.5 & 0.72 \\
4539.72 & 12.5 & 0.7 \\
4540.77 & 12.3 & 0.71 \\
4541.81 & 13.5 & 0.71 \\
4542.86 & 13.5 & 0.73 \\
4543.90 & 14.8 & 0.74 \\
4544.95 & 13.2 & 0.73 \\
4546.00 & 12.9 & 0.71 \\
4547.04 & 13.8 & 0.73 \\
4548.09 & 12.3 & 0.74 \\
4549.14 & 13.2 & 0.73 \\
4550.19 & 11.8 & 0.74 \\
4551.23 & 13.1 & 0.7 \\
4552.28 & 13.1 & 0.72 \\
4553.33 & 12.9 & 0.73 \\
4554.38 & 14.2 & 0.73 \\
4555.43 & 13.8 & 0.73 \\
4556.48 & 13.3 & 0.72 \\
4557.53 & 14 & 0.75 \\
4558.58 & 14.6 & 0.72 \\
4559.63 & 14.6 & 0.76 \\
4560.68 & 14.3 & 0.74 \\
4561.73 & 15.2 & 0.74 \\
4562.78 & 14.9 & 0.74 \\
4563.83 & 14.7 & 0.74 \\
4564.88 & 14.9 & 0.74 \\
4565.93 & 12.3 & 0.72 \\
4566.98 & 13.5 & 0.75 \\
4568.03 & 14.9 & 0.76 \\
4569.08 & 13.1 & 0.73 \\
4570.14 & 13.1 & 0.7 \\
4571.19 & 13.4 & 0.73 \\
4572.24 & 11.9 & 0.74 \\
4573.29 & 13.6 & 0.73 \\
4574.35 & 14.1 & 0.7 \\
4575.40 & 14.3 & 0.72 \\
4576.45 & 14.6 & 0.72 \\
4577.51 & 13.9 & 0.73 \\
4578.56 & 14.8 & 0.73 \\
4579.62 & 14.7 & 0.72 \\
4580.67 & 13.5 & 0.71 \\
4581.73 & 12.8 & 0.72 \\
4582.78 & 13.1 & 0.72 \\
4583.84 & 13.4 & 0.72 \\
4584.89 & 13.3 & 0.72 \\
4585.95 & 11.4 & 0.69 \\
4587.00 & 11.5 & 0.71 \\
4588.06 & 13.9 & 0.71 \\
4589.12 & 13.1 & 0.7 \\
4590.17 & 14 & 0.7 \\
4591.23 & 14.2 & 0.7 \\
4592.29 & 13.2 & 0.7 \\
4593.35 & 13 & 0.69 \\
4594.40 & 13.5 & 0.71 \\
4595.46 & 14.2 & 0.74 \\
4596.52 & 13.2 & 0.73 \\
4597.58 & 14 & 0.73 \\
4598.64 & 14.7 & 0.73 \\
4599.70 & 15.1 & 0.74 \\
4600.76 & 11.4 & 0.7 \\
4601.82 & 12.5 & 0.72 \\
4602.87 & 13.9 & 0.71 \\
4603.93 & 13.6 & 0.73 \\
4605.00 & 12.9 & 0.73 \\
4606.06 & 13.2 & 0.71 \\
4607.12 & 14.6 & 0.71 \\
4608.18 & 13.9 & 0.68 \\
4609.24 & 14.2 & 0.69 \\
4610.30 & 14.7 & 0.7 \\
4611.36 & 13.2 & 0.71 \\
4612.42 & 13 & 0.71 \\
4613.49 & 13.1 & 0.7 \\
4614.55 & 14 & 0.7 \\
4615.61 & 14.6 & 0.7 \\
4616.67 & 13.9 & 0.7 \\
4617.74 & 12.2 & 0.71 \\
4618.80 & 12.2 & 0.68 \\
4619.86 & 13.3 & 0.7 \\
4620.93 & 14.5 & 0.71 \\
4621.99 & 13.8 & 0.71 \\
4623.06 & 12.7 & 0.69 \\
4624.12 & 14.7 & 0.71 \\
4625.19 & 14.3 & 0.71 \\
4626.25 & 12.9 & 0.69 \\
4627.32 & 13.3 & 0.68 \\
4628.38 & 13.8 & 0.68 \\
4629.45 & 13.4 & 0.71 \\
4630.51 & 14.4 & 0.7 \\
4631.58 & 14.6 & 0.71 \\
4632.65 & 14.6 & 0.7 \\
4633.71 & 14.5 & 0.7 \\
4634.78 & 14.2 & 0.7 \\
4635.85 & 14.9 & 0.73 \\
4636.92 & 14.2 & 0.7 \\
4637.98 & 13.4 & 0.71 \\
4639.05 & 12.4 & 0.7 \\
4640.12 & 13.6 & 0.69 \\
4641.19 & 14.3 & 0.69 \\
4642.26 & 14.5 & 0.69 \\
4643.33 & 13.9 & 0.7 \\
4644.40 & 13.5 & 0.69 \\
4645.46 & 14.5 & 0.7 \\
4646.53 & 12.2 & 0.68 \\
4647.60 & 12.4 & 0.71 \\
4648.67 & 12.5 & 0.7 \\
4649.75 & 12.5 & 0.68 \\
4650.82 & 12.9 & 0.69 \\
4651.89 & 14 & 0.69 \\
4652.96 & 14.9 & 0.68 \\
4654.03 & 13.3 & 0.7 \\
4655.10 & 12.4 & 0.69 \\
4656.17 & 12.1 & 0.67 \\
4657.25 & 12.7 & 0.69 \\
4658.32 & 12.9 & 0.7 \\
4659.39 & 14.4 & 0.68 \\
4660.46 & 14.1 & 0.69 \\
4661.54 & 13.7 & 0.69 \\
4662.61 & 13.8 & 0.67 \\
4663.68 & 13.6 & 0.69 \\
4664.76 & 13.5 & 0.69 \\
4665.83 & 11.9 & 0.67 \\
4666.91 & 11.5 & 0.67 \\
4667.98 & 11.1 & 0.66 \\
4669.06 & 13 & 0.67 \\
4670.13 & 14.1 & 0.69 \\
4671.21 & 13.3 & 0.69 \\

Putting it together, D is 4.9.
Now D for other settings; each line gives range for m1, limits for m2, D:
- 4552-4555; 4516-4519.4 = 7.1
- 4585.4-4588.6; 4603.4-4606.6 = 3.0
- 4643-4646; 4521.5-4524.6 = 0.2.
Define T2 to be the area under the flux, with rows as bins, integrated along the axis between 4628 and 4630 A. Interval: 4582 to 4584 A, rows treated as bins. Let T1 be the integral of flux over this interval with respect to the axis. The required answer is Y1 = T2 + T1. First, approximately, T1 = 26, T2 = 27.2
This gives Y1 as 54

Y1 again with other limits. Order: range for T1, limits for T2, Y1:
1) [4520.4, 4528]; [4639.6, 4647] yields 202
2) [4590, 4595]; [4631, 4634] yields 111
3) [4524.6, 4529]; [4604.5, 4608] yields 100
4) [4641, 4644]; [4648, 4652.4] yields 99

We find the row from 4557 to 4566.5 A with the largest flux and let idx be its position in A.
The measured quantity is 4561.73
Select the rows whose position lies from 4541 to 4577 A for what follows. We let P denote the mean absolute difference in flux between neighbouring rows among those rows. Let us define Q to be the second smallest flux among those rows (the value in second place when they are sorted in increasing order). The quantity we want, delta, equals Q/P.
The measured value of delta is 14.9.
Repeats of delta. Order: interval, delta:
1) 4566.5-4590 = 14.0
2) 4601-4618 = 16.6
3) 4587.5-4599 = 19.3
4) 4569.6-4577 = 17.5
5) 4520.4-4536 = 17.3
